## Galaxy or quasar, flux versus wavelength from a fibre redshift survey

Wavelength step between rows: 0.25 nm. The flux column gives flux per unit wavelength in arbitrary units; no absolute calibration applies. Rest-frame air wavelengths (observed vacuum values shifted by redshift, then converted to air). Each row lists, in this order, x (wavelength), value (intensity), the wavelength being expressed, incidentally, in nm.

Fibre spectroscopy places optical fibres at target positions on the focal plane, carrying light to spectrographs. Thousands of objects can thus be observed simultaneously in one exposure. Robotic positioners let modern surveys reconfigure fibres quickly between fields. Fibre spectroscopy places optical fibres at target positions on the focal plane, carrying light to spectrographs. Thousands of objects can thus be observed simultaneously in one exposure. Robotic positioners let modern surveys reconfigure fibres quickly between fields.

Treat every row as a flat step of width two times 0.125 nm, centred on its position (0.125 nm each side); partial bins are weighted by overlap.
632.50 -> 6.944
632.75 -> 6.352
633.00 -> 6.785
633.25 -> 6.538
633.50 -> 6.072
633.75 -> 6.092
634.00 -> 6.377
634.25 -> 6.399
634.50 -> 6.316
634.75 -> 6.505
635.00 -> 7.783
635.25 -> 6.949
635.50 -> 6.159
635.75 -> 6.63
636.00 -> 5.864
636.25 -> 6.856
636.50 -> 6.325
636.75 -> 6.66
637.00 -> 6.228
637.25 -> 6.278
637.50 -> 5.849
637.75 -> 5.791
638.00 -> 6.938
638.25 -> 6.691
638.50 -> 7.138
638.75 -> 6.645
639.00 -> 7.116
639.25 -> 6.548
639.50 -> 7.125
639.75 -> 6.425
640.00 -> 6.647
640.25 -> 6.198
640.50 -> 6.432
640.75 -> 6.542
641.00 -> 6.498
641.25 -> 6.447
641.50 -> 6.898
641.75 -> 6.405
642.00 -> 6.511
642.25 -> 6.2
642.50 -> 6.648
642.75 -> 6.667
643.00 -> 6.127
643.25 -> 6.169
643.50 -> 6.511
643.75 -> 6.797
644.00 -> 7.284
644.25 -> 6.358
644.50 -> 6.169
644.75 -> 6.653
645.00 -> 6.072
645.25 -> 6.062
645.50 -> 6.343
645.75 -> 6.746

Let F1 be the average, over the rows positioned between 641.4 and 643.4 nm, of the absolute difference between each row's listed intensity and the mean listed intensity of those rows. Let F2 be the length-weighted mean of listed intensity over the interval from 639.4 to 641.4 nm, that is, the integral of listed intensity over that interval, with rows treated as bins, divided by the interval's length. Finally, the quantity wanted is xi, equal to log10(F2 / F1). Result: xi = 1.46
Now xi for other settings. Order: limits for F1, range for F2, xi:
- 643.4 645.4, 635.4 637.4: 1.30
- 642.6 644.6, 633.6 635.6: 1.33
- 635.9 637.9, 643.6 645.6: 1.34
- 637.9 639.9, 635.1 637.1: 1.41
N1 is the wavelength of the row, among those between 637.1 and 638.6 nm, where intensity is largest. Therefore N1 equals 638.50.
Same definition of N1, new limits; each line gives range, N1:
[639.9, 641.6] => 641.50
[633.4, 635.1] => 635.00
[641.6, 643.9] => 643.75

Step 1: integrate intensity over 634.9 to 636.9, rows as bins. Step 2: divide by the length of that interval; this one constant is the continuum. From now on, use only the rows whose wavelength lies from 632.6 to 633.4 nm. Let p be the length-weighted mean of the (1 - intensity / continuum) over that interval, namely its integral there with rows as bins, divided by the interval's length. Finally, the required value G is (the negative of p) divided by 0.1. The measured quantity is -0.1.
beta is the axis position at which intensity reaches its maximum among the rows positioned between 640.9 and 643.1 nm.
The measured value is 641.50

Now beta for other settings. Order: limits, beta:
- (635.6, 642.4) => 638.50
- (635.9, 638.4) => 638.00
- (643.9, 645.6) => 644.00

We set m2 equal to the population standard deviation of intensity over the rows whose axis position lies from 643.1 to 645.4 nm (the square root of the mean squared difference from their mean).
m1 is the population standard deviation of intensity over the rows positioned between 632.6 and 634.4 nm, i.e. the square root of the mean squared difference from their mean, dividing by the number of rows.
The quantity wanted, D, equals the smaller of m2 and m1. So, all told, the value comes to 0.23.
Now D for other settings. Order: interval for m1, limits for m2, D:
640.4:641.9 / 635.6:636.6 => 0.17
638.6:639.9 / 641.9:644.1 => 0.29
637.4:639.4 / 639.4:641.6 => 0.26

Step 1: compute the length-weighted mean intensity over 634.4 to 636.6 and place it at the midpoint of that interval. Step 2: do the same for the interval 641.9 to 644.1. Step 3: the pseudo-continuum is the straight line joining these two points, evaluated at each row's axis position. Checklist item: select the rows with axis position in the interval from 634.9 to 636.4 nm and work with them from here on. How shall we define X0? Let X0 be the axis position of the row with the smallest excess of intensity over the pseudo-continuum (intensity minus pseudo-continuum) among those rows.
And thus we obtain 636.00 nm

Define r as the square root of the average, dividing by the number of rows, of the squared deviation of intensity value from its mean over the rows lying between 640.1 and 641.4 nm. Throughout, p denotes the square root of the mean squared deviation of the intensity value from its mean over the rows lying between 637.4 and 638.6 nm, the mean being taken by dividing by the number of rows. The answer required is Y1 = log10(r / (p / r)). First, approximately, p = 0.56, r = 0.12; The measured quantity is -1.6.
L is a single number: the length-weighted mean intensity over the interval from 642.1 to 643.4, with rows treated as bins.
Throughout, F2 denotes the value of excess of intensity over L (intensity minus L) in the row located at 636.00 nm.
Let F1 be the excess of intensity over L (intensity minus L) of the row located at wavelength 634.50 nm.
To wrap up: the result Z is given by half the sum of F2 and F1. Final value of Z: -0.28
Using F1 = -0.1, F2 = -0.5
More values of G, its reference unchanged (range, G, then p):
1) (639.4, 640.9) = -0.1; 0.012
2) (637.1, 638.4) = -0.5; 0.047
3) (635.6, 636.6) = -0.3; 0.033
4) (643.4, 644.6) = 0.0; 0.000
